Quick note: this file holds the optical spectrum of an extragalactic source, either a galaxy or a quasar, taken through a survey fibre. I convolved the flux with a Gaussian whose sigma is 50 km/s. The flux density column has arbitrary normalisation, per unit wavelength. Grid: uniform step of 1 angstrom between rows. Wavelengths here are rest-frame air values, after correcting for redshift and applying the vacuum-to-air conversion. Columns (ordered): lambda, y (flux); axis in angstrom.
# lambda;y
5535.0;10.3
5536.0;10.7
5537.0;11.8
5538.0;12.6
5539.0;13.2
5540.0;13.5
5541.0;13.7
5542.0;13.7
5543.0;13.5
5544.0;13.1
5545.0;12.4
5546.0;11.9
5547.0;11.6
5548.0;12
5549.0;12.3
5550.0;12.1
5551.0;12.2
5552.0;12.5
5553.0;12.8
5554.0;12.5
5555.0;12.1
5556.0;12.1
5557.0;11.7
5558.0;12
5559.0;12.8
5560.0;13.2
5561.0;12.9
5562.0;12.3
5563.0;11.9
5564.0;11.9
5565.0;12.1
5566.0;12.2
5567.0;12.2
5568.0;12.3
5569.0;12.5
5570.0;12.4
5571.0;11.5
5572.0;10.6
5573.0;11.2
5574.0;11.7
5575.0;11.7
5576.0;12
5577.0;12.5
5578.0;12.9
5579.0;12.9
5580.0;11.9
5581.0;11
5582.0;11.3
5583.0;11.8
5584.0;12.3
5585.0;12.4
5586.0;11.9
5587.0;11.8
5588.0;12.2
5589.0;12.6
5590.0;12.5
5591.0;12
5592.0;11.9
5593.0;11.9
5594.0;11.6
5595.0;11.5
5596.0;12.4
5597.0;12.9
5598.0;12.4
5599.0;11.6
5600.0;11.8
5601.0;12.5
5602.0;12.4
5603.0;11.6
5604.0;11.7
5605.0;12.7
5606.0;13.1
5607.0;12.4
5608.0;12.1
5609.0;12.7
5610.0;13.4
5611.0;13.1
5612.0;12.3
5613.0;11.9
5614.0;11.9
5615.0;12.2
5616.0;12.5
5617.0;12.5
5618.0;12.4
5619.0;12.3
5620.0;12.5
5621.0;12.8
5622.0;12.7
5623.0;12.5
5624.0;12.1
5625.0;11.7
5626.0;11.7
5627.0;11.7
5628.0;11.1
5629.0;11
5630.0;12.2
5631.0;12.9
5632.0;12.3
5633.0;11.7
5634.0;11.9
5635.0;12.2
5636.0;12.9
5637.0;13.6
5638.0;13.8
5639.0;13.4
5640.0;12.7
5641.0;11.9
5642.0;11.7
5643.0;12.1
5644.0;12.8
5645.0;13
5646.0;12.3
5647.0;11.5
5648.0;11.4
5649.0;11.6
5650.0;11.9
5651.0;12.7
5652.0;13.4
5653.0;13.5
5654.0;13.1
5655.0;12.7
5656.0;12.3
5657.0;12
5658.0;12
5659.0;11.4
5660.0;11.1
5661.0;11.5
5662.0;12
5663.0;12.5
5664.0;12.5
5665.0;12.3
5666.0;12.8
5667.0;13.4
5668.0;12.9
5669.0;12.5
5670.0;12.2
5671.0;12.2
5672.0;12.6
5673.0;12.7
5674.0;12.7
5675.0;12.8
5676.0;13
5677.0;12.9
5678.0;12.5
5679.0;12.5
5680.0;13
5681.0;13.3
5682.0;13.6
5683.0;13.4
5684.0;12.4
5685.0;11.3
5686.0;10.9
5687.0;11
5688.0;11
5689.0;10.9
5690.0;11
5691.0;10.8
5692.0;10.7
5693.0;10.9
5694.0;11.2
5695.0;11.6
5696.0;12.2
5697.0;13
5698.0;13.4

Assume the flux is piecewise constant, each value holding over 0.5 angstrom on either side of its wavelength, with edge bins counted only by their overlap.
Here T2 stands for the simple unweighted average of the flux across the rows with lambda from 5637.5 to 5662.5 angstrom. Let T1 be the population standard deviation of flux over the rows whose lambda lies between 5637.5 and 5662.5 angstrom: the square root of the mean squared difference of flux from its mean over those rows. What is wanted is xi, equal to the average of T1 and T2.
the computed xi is 6.53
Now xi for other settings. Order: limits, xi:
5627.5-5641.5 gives 6.62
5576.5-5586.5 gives 6.34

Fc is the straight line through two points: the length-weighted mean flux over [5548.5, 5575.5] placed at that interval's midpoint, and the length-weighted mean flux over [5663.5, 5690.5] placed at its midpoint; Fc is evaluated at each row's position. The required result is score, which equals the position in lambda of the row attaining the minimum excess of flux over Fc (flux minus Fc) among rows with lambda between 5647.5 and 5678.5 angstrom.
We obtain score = 5660.0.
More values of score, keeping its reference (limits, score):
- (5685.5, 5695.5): 5692.0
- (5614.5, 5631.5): 5629.0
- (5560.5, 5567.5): 5564.0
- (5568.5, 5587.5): 5572.0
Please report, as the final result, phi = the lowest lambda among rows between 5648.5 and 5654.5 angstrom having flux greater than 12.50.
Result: 5651.0 angstrom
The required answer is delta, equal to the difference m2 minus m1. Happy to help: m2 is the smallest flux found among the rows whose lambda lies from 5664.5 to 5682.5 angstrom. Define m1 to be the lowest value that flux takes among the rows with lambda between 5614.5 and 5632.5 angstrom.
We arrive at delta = 1.2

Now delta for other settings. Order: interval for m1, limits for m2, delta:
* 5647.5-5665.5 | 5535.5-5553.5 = -0.4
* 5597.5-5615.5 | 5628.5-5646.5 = -0.6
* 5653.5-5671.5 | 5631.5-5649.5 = 0.3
